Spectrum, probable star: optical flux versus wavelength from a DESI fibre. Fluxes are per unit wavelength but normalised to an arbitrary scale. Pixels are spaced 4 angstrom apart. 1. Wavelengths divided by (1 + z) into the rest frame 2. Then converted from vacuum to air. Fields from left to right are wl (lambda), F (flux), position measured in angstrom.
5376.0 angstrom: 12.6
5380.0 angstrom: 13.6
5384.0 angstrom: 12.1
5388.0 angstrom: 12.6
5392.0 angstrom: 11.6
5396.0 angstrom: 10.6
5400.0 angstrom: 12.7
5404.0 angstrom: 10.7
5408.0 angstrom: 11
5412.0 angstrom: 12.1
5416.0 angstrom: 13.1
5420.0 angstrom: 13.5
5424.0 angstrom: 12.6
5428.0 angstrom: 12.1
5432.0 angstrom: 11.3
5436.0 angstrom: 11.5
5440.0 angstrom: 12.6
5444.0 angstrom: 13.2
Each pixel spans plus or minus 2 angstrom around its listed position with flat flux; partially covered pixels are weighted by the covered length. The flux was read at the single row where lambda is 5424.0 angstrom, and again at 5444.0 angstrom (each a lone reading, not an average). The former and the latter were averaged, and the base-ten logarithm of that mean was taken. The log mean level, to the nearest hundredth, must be 1.11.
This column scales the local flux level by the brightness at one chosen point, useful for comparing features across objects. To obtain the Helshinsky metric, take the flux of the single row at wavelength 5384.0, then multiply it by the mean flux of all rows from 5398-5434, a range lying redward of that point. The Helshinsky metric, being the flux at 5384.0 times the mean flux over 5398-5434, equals 147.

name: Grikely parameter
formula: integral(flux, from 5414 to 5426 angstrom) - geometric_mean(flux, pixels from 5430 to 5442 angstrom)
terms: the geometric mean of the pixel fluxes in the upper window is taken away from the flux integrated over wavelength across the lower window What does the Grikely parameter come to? 145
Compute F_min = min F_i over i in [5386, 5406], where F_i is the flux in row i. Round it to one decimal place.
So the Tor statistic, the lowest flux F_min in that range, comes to 10.6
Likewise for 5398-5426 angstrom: 10.7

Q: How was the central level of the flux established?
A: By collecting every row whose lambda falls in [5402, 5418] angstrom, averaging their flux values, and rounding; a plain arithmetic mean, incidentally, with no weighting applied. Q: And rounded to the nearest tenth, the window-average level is 11.7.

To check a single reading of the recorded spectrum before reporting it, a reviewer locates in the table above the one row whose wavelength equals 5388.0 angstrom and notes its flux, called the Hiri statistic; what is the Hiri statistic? 12.6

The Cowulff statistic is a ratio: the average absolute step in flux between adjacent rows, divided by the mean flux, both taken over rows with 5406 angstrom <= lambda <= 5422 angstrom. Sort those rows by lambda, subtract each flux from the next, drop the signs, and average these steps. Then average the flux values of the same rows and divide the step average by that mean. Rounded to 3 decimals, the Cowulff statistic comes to 0.067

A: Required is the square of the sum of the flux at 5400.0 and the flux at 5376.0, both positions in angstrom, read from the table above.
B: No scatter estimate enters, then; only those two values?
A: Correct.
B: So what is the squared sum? 640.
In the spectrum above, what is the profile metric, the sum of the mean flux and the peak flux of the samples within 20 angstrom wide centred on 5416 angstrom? 25.96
